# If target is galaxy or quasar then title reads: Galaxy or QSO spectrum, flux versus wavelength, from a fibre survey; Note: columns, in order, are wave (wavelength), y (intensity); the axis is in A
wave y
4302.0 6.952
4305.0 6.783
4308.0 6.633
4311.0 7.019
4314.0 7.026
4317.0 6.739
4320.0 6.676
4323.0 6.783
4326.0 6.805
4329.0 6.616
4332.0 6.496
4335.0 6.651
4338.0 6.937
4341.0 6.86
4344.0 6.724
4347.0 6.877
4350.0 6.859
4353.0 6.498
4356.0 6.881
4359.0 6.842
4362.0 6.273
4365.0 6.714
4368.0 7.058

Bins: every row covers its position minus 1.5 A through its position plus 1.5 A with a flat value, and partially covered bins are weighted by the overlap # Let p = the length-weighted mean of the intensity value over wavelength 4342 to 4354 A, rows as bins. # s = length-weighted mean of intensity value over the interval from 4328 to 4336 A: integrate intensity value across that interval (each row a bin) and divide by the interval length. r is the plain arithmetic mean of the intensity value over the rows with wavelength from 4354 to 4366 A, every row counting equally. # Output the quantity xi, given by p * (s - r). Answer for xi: -0.6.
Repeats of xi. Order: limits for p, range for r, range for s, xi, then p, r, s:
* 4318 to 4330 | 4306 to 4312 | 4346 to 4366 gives -0.8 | 6.73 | 6.83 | 6.70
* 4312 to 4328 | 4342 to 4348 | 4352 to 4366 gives -1.1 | 6.81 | 6.80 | 6.64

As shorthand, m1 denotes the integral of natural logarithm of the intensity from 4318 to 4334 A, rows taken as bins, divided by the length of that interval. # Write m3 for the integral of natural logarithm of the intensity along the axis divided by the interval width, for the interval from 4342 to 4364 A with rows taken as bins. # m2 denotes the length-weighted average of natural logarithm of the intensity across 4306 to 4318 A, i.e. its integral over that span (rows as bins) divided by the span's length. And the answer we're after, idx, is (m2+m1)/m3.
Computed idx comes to 2.01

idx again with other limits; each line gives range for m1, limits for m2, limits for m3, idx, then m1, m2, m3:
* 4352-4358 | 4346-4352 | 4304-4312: 2.00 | 1.90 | 1.92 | 1.92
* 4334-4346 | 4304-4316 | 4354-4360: 2.00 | 1.92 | 1.93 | 1.92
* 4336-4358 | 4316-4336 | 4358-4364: 2.03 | 1.92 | 1.90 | 1.88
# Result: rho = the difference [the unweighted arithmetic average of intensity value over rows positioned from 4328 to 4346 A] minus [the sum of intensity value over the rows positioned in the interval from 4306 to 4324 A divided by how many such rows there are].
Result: -0.10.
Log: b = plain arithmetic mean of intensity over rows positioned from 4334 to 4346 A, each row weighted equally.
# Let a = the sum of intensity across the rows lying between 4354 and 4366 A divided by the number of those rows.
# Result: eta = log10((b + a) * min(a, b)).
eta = 1.95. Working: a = 6.68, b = 6.79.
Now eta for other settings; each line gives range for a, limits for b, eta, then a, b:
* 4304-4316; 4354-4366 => 1.96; 6.87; 6.68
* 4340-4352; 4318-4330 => 1.96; 6.83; 6.72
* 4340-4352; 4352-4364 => 1.95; 6.83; 6.62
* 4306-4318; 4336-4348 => 1.97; 6.85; 6.85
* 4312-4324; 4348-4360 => 1.96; 6.81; 6.77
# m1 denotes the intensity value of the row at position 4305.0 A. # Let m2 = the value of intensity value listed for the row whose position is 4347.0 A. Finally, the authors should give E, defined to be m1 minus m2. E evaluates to -0.1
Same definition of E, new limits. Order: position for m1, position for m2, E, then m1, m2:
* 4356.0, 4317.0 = 0.1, 6.881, 6.739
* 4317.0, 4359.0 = -0.1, 6.739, 6.842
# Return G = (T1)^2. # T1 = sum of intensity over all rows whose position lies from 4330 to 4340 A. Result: 403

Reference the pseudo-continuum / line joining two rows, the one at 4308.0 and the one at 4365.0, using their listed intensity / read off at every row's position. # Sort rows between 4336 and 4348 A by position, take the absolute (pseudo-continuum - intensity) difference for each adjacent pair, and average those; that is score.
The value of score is 0.123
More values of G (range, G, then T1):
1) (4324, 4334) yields 397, 19.9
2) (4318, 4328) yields 411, 20.3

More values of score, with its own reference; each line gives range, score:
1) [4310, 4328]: 0.096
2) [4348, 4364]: 0.340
